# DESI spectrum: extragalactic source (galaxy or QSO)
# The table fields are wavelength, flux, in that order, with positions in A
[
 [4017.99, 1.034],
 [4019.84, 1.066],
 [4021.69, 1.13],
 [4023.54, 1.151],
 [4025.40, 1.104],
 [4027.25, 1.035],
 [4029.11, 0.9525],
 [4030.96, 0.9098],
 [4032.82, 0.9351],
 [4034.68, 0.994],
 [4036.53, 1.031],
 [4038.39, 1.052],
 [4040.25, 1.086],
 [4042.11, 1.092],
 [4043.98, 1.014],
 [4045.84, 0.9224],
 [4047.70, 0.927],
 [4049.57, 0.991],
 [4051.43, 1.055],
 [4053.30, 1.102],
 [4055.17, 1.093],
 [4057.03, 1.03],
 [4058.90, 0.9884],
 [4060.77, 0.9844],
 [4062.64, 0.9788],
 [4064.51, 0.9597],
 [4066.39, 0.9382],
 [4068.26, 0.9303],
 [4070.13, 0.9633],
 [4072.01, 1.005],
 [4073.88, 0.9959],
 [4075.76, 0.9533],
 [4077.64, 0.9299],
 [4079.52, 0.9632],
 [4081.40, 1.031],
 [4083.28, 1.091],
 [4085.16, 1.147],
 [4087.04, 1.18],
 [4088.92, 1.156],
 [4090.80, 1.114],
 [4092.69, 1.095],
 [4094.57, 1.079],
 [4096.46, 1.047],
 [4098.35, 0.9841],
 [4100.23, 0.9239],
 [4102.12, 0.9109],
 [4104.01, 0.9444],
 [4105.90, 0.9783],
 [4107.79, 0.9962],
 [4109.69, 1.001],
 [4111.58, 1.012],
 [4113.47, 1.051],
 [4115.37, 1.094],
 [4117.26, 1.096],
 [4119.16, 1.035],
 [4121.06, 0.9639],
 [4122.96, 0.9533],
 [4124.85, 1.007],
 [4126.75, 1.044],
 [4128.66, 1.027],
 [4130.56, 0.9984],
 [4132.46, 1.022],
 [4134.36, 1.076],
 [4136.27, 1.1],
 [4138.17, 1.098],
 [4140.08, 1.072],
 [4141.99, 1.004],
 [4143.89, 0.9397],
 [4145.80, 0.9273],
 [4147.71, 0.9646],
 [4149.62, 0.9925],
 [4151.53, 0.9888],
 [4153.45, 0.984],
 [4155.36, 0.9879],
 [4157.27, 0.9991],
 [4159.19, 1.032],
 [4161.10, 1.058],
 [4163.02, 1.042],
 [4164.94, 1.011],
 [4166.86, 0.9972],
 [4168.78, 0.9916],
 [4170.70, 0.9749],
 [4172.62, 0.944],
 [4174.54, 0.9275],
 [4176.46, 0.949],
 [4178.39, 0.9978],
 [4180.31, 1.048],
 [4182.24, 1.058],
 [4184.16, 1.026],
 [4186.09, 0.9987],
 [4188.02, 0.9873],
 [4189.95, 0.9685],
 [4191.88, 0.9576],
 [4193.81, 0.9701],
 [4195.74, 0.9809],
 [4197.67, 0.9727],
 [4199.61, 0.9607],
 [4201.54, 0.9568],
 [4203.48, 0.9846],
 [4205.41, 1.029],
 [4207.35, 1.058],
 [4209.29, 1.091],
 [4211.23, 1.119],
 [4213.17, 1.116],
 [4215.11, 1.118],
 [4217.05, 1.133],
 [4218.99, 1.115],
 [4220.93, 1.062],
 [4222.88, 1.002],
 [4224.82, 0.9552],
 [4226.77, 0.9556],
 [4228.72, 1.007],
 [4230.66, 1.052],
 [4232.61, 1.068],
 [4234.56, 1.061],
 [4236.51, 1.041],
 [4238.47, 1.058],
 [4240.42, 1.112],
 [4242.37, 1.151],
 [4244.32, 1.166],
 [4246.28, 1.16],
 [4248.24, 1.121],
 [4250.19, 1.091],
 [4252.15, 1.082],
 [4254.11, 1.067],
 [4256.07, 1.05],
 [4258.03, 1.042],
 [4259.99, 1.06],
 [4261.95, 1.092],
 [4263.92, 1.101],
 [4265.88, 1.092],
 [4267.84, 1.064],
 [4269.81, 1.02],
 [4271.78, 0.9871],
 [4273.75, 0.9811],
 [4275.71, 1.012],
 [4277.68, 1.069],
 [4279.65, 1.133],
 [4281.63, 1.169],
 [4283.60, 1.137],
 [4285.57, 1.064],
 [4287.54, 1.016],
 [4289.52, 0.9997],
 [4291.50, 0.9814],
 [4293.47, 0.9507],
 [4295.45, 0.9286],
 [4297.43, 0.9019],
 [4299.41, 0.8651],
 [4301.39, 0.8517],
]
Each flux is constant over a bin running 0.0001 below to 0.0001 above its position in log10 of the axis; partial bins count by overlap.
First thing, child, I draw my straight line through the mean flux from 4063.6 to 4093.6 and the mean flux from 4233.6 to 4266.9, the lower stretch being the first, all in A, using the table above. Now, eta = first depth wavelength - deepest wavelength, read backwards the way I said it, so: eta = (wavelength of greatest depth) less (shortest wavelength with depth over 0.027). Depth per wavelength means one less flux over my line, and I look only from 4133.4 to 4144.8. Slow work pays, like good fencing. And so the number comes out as 1.9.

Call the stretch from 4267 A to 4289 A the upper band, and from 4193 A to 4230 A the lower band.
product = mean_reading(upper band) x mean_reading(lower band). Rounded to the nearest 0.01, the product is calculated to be 1.09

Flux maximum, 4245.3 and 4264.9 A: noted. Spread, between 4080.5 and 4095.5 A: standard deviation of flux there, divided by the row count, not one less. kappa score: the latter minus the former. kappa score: -1.12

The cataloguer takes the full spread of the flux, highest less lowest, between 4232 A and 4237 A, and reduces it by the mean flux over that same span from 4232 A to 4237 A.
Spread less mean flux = -1.03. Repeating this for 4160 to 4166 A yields -0.99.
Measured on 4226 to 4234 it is -0.91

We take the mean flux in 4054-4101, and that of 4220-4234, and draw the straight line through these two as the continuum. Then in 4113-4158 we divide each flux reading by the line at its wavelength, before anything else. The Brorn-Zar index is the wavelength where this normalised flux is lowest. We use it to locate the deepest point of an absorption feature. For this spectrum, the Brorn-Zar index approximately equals 4145.80 A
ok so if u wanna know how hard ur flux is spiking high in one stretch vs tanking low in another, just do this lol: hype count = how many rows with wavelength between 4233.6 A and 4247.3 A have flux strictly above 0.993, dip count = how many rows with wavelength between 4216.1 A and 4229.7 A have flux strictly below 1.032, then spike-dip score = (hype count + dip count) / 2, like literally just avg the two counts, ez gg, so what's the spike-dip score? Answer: 5.5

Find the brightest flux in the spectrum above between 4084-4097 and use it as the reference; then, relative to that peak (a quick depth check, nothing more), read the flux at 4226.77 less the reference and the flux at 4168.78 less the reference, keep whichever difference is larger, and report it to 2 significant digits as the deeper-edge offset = -0.19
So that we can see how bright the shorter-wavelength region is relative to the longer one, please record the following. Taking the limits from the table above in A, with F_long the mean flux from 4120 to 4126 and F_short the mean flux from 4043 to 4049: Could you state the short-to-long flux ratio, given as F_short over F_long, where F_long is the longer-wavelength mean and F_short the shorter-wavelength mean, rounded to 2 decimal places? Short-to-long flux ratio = 0.98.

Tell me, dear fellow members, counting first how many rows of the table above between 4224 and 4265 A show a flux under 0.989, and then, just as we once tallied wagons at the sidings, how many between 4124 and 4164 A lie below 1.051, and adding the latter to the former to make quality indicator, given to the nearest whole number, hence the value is 18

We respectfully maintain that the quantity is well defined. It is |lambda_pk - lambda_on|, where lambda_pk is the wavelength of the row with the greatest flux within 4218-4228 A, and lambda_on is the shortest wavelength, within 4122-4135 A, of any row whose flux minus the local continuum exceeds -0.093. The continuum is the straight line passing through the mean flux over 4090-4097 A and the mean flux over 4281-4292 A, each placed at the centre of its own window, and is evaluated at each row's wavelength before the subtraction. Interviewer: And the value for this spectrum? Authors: 94.1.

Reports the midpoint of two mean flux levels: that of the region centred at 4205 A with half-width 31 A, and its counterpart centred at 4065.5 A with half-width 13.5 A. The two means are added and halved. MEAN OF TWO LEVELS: 1.01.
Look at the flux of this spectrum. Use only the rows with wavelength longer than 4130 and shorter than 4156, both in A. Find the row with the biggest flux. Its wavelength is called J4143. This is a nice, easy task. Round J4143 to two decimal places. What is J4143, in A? 4136.27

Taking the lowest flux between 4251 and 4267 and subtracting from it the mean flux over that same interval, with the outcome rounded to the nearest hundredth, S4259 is -0.03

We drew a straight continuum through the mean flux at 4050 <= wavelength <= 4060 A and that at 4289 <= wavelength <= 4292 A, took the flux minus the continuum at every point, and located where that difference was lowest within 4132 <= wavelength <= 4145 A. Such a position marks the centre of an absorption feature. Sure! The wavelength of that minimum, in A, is 4143.89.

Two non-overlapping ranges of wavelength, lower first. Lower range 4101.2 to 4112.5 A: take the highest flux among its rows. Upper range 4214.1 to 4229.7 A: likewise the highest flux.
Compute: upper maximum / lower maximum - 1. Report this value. 0.12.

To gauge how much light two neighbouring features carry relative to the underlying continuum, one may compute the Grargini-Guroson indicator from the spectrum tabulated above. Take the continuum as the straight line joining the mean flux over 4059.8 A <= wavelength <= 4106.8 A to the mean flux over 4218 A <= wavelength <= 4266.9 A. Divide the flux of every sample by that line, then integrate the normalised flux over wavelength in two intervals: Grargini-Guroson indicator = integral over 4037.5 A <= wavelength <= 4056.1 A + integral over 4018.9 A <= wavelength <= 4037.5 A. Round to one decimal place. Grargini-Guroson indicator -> 38.6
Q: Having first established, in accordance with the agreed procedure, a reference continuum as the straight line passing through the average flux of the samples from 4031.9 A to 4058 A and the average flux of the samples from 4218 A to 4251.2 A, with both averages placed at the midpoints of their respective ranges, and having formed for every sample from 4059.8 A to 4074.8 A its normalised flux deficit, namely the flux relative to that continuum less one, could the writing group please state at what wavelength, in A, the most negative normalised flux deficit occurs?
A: 4068.26 A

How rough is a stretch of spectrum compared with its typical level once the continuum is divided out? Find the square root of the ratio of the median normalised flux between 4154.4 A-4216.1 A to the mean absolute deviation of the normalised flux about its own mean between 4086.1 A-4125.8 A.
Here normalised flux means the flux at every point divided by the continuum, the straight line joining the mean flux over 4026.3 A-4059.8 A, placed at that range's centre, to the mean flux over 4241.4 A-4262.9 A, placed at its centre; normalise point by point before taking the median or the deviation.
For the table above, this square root 3.9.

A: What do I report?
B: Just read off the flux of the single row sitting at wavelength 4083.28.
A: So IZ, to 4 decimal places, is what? 1.0910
